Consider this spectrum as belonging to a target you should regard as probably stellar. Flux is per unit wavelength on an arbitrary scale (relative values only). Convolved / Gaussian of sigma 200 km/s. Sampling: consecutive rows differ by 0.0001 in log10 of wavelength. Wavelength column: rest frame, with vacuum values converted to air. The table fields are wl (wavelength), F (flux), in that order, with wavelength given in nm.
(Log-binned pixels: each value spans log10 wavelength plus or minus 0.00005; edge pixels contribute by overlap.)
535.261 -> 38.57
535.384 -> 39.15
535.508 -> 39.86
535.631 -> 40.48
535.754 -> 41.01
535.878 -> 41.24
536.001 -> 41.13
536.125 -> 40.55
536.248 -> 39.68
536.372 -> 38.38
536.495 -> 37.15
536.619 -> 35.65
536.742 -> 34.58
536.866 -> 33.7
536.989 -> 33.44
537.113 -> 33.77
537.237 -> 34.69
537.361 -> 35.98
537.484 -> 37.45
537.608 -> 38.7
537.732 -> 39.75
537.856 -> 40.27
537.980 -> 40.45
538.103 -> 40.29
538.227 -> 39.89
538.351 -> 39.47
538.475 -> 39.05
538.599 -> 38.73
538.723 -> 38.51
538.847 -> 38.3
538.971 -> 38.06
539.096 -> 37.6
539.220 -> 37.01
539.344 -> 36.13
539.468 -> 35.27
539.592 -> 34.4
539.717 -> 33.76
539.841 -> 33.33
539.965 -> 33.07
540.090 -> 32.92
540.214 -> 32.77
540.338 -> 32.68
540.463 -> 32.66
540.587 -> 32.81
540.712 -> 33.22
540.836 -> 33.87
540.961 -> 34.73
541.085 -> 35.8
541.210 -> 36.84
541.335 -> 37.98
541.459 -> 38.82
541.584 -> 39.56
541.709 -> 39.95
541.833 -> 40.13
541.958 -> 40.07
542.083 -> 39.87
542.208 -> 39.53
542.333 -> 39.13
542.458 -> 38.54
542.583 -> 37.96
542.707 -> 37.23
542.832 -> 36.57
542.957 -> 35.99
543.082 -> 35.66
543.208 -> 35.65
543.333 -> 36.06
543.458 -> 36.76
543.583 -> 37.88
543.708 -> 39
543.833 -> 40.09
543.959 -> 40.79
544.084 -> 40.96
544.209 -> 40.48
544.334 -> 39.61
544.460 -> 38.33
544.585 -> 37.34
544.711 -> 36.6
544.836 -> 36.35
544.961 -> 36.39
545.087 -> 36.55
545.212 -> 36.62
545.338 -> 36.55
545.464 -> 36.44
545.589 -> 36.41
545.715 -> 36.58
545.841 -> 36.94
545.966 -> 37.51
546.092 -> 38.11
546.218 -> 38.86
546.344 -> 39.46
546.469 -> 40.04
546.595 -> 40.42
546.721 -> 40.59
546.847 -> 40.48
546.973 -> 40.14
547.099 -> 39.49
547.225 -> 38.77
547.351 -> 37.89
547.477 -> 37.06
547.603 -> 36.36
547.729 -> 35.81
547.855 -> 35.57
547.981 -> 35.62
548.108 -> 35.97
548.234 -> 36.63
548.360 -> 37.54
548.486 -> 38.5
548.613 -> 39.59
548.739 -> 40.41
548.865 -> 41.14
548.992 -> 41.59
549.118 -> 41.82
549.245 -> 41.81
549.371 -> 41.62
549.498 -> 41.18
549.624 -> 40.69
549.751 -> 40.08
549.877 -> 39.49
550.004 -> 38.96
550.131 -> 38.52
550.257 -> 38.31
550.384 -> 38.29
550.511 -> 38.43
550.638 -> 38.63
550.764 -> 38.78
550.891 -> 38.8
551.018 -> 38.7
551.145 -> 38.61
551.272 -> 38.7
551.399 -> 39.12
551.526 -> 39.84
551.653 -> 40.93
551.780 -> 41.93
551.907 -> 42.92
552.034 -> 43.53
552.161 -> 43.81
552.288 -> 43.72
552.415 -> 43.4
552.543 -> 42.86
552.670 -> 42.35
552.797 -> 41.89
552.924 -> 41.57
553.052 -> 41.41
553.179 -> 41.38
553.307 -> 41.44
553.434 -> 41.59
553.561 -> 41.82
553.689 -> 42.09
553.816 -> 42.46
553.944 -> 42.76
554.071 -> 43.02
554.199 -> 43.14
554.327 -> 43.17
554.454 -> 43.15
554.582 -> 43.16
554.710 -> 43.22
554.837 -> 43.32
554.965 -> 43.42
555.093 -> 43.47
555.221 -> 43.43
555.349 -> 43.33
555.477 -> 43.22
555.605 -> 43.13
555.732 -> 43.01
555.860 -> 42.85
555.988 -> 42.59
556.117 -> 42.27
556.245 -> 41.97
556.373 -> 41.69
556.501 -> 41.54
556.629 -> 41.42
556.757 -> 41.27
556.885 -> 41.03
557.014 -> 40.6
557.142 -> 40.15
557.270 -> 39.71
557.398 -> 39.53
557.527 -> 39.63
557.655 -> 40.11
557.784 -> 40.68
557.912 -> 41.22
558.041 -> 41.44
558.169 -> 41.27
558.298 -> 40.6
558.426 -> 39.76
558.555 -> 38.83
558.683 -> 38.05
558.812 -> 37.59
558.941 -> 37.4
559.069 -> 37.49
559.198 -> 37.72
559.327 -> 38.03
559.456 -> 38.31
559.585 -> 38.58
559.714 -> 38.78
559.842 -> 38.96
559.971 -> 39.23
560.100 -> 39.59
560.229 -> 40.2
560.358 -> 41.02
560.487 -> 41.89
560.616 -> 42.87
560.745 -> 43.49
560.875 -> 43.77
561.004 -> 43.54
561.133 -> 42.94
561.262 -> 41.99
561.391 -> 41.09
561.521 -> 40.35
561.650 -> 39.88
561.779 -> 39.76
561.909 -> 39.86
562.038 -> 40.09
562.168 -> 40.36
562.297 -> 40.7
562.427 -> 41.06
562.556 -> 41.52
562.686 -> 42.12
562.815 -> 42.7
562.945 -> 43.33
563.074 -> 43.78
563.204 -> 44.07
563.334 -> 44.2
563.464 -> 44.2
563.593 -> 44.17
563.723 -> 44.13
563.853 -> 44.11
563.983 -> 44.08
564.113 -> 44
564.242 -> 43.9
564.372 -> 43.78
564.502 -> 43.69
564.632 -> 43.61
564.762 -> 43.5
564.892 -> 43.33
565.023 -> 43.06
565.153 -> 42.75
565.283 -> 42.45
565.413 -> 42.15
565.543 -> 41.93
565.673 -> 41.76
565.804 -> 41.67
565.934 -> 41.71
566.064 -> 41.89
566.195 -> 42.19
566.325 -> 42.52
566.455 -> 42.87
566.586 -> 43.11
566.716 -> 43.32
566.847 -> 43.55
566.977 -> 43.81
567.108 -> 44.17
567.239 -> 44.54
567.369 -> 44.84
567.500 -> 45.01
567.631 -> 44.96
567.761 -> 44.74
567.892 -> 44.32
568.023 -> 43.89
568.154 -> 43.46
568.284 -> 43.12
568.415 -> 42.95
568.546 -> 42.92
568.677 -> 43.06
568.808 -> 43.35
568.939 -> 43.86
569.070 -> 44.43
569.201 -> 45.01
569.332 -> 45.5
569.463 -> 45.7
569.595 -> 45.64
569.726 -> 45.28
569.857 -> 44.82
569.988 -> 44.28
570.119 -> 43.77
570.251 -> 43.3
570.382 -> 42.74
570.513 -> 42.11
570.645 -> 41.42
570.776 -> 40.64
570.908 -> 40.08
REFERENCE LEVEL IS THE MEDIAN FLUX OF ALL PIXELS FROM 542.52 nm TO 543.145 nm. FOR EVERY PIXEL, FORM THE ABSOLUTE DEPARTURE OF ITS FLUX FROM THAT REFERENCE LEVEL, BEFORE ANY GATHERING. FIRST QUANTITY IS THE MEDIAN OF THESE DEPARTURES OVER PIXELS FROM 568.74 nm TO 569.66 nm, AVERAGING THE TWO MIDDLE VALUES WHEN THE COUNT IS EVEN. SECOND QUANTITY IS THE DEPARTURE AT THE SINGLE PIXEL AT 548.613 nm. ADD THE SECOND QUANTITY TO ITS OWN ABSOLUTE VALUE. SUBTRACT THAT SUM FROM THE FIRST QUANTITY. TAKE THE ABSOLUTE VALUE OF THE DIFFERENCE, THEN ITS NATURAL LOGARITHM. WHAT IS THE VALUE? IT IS 0.9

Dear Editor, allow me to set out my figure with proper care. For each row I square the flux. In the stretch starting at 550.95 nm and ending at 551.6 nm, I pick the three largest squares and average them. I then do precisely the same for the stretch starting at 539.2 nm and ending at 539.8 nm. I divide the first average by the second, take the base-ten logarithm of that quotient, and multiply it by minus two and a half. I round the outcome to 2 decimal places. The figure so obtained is -0.18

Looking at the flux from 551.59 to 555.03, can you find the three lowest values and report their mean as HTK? 41.2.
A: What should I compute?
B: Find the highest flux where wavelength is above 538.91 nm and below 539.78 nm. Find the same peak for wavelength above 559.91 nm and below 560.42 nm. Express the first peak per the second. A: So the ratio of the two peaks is 0.93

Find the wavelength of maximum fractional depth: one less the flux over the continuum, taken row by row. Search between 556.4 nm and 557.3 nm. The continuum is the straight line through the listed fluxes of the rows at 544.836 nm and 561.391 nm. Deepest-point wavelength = 557.270 nm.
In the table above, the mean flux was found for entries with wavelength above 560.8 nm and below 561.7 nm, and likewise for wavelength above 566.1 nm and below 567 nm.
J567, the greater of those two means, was 43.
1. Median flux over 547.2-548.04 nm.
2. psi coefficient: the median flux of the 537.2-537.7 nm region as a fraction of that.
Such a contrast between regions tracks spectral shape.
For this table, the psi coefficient 1.01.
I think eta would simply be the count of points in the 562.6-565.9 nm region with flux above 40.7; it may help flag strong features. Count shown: 25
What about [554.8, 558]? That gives 18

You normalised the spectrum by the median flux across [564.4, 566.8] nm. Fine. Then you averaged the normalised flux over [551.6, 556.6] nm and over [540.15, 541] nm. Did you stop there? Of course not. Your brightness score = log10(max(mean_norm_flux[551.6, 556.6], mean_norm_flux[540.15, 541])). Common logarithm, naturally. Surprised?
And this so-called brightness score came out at 0.000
